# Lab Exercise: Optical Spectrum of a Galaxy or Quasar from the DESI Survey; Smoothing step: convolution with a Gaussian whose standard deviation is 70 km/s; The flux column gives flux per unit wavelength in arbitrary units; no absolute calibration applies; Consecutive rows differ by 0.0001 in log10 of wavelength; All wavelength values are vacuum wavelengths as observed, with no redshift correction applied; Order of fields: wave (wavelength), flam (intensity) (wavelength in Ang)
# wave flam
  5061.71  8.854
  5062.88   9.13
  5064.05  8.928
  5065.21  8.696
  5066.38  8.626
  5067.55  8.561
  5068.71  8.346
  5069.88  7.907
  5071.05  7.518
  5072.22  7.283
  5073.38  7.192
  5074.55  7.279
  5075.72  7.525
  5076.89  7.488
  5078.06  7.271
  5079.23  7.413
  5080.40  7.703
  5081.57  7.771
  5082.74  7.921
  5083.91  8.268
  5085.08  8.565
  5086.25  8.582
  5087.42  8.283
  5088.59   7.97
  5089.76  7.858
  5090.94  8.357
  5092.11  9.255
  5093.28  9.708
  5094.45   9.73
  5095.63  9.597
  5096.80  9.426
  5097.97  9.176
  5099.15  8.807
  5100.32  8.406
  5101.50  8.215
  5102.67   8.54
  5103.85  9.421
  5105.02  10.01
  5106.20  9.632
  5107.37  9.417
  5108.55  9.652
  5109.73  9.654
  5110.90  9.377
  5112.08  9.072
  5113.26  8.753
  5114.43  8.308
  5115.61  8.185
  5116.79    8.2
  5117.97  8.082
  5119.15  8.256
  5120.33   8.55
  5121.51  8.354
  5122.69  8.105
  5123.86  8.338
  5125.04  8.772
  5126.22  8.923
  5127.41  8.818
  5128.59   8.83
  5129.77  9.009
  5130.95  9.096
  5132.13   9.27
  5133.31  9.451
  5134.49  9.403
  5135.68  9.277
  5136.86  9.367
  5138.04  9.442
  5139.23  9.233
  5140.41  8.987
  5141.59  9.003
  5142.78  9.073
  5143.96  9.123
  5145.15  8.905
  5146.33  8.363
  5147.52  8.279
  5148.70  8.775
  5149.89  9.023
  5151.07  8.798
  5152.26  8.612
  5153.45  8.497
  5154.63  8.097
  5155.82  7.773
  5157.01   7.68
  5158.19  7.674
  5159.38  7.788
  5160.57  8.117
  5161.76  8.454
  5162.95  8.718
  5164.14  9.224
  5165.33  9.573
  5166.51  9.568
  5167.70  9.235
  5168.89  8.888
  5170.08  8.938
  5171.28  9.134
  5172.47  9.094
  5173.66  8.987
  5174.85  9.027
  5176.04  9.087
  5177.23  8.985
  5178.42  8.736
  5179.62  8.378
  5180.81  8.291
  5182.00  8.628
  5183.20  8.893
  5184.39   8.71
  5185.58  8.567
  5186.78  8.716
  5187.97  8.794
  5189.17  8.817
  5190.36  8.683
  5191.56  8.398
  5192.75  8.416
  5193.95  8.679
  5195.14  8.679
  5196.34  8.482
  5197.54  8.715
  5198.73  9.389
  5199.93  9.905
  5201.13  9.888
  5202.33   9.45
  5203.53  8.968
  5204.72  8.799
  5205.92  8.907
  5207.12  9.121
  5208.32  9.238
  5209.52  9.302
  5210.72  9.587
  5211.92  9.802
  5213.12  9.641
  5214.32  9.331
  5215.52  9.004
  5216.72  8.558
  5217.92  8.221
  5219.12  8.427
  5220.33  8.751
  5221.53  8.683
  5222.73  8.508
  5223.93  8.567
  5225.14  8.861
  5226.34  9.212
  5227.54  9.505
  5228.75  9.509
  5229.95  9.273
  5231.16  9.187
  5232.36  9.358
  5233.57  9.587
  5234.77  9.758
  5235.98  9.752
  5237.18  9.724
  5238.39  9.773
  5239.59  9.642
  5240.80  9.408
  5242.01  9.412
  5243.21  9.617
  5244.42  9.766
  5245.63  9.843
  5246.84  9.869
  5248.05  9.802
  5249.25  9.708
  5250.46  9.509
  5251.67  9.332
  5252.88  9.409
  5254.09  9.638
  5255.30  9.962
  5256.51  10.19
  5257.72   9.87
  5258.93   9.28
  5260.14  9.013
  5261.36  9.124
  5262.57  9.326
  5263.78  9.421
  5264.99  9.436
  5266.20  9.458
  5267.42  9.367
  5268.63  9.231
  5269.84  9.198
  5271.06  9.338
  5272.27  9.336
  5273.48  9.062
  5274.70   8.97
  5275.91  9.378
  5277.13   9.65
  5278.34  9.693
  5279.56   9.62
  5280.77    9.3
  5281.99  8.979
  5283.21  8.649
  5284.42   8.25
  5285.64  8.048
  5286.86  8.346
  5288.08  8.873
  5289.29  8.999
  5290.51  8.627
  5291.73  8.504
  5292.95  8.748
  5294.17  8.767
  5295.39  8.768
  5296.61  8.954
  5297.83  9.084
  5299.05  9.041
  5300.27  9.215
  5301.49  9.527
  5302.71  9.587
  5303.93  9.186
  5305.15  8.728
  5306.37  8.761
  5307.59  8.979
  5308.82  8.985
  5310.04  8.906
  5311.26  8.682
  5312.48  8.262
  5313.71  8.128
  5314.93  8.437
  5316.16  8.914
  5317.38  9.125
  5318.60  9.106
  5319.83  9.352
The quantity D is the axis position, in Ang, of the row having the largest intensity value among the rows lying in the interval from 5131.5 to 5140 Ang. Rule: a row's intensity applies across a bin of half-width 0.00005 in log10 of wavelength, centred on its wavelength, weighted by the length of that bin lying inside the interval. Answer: 5133.31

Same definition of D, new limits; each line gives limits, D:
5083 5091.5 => 5086.25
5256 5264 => 5256.51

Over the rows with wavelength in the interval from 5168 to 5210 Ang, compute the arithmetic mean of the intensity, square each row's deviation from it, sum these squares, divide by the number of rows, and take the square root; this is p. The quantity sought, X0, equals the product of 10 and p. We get 3.7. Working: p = 0.37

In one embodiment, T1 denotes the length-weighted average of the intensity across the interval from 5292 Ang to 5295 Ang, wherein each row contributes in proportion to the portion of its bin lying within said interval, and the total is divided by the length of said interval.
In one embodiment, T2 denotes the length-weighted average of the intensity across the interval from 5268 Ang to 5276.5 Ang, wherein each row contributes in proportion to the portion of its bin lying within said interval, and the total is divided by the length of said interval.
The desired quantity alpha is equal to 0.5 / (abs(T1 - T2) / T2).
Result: 9.2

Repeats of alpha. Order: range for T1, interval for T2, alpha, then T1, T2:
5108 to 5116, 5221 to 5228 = 33.0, 9.0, 8.9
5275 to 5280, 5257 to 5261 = 28.0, 9.5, 9.4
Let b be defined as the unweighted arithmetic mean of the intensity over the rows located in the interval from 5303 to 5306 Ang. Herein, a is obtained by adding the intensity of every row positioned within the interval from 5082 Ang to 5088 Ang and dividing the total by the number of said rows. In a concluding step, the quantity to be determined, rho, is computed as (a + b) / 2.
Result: 8.64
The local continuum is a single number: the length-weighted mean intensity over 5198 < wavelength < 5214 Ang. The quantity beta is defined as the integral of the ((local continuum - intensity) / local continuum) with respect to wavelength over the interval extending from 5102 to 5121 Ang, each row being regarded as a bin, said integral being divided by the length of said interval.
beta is 0.05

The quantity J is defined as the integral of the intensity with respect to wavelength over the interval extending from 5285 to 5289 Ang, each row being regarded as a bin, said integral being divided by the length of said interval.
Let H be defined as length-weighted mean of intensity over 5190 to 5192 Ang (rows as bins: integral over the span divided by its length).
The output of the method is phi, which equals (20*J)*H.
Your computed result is 1442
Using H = 8.51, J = 8.47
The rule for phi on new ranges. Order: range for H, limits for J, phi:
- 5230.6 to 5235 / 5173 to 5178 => 1708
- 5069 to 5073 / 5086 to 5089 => 1258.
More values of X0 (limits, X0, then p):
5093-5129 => 5.8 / 0.58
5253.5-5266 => 3.6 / 0.36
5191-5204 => 5.4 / 0.54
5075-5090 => 4.1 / 0.41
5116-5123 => 1.6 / 0.16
